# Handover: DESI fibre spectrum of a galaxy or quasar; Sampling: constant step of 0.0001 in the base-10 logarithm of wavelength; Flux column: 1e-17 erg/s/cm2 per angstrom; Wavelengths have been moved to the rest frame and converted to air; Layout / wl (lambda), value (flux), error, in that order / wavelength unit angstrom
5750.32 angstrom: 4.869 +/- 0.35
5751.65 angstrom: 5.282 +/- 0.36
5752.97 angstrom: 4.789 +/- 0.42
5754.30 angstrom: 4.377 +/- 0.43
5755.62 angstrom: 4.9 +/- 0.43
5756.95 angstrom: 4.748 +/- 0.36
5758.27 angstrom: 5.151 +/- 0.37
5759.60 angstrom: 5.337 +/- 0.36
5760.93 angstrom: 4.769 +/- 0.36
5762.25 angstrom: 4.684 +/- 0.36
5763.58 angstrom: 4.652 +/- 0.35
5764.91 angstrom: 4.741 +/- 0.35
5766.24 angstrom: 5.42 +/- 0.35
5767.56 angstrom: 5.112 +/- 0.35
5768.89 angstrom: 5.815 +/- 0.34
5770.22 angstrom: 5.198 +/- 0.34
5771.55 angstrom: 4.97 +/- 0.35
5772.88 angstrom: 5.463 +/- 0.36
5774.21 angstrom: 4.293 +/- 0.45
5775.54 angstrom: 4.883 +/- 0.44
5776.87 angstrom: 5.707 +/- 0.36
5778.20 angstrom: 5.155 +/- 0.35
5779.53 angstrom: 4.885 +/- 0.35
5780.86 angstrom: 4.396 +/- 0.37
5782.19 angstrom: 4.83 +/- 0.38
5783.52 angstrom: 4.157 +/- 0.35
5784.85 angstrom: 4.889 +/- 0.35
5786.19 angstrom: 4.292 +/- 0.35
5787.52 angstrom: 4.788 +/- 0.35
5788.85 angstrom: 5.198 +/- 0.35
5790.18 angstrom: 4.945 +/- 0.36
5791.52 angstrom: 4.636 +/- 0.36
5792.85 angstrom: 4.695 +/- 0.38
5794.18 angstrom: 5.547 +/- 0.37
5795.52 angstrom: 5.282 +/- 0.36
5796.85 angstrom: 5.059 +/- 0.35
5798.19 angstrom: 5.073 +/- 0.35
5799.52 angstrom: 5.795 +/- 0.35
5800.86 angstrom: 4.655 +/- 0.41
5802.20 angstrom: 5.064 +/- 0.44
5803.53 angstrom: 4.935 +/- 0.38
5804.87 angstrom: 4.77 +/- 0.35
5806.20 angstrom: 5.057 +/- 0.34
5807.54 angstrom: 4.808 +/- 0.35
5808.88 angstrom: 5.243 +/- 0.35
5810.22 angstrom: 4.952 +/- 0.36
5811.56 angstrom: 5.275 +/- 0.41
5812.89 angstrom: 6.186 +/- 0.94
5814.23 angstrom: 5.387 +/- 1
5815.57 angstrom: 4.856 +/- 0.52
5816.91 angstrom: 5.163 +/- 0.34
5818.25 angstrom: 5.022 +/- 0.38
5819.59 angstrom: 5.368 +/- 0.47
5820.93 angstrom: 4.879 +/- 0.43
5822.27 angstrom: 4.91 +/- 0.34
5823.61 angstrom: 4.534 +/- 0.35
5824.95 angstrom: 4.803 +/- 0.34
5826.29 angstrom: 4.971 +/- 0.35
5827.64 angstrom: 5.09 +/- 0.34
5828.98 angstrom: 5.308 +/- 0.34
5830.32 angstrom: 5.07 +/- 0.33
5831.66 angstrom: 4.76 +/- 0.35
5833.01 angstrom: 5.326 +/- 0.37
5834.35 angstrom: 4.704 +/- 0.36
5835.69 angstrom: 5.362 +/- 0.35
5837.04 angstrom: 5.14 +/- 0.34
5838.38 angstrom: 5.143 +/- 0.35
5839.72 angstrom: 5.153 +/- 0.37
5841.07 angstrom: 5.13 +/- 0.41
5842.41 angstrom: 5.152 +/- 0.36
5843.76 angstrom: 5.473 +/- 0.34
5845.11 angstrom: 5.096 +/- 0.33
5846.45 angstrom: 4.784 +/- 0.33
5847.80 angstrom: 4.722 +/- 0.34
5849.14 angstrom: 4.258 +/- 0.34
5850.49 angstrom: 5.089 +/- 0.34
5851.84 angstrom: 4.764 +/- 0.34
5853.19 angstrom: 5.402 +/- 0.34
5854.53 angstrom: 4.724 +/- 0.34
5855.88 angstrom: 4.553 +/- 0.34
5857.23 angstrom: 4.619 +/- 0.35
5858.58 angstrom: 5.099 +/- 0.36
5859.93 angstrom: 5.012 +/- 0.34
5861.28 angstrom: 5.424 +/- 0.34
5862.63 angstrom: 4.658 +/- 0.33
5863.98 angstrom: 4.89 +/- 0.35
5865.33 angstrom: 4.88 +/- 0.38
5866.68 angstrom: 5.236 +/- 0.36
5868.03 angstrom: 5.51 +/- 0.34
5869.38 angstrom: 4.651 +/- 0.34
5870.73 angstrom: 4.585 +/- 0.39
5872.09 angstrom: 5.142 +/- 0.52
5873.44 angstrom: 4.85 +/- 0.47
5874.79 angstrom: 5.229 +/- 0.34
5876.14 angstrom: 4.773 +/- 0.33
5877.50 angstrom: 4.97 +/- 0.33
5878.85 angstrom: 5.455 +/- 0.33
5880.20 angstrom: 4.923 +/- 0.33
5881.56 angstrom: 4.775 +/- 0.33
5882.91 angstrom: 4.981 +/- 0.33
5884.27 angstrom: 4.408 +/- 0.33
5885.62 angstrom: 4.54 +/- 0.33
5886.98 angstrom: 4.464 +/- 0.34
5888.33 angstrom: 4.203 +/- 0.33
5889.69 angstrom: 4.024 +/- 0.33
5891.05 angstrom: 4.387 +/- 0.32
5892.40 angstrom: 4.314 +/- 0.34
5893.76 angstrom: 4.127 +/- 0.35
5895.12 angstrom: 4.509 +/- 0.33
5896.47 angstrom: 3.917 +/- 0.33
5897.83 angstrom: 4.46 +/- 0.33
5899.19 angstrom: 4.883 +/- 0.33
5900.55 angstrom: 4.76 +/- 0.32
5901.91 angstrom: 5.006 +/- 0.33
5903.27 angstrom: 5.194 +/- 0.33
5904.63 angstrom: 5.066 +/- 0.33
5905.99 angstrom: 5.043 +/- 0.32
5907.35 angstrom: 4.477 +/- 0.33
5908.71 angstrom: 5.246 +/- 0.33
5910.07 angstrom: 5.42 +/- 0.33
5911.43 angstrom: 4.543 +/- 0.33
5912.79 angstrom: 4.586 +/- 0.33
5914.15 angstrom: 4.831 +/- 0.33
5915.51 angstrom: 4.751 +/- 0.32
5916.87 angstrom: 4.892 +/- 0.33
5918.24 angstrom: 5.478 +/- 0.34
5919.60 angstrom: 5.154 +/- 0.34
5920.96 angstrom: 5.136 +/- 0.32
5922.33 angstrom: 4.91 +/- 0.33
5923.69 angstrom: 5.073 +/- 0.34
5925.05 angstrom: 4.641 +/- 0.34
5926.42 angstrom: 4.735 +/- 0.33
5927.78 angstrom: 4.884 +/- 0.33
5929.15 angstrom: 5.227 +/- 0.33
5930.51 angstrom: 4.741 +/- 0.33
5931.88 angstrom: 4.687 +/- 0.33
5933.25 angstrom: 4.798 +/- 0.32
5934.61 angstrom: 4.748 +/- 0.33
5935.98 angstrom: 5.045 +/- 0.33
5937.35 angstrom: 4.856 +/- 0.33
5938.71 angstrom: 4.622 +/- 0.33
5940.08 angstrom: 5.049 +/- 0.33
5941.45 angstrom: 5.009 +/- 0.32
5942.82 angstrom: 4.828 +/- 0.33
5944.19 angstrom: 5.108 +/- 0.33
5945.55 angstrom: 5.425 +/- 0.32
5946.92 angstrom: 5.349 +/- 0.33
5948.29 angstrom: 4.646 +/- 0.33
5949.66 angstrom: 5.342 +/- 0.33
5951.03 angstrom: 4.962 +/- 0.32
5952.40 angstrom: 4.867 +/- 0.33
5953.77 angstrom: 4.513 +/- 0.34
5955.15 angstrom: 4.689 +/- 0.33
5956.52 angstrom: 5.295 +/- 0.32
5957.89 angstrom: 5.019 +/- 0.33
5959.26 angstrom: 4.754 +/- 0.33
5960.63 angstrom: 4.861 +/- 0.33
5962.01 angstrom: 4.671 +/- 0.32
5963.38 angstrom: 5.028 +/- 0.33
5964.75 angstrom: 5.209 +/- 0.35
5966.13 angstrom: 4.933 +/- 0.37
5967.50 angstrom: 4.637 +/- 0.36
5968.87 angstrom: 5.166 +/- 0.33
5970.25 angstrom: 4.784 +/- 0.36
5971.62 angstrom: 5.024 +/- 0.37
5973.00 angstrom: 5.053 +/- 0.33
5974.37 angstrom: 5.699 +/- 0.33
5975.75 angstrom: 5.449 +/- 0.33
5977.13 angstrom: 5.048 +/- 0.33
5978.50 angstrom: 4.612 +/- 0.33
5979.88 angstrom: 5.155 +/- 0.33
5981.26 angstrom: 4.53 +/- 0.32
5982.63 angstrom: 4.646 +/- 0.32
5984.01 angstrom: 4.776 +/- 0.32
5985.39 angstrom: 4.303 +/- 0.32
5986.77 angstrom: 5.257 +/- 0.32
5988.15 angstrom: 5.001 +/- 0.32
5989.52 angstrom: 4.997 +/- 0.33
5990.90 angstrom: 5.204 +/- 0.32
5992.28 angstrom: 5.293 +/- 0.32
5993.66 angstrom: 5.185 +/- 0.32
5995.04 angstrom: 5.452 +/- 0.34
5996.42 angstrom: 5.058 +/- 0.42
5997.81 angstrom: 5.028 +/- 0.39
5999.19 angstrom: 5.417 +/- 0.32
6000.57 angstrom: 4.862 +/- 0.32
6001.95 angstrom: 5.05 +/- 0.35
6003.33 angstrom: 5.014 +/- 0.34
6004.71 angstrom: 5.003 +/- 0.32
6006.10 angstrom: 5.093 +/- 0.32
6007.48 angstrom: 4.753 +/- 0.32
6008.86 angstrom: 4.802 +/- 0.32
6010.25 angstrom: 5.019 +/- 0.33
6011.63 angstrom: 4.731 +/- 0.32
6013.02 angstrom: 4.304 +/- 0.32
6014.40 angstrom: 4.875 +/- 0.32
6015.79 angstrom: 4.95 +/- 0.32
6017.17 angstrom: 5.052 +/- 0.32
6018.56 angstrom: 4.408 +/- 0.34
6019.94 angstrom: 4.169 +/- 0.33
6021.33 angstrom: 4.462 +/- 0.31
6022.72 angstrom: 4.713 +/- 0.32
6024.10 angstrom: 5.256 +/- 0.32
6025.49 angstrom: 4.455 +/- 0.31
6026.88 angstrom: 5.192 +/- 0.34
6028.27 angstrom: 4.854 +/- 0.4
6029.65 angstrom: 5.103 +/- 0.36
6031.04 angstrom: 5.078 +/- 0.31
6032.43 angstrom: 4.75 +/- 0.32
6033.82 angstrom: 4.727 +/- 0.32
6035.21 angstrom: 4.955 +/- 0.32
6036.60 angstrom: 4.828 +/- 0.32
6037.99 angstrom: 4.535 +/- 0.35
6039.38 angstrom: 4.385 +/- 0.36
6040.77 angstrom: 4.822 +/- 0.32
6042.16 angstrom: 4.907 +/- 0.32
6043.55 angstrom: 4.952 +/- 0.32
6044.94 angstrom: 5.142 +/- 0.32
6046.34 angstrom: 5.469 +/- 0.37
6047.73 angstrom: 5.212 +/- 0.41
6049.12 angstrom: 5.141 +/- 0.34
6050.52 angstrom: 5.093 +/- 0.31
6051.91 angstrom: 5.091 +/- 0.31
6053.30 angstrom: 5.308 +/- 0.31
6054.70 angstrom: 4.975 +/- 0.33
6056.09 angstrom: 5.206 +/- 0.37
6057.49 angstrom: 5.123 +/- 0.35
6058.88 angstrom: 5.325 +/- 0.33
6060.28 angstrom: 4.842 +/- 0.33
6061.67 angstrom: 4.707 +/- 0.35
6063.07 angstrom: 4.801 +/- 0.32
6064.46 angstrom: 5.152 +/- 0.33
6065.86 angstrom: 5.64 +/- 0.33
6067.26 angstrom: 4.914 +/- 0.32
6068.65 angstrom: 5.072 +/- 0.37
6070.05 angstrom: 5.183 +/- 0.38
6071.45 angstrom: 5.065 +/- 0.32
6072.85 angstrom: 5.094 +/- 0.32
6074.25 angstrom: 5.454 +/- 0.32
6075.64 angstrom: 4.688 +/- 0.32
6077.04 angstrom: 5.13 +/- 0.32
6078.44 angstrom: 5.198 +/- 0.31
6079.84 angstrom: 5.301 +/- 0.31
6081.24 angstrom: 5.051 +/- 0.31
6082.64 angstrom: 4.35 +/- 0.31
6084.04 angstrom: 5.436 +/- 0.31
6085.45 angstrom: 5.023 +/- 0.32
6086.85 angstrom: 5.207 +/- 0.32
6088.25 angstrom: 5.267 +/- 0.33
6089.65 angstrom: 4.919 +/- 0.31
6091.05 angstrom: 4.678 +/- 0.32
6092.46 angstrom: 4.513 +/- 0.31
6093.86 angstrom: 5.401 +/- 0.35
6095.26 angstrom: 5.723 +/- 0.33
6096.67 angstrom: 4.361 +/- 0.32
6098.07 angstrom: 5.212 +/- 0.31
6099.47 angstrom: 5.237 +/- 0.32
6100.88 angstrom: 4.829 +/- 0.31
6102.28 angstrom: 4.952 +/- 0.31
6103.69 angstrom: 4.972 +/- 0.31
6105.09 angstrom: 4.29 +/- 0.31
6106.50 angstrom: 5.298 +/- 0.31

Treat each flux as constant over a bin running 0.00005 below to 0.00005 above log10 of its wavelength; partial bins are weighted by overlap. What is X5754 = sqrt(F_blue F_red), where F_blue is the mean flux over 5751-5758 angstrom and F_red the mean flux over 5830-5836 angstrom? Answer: 4.93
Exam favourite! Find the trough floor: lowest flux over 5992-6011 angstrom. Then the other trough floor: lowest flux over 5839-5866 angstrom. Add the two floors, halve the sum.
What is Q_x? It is 4.51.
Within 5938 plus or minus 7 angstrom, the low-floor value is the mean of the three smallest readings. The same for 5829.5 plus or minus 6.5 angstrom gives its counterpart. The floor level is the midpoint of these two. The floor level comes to 4.68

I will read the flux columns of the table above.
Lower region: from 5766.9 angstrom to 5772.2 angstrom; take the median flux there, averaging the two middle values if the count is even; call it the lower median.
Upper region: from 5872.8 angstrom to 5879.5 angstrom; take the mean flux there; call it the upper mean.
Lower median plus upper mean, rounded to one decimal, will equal 10.2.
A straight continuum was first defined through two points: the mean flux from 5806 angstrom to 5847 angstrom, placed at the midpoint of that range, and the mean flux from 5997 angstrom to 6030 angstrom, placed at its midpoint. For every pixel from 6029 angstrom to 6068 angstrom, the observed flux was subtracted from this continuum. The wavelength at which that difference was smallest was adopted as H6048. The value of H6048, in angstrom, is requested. 6065.86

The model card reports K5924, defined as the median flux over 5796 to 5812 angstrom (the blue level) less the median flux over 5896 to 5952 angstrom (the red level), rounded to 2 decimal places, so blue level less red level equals 0.17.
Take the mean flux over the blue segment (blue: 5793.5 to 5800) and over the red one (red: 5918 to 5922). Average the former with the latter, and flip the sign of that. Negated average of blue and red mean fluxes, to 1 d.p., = -5.3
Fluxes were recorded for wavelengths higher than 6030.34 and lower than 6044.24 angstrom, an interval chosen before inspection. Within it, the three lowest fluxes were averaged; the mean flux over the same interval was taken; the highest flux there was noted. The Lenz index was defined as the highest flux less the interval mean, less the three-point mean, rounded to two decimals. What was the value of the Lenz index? -4.26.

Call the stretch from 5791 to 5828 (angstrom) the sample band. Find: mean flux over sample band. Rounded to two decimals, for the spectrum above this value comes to 5.07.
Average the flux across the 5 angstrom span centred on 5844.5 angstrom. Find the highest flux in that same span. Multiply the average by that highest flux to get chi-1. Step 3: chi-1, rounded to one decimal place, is 28.1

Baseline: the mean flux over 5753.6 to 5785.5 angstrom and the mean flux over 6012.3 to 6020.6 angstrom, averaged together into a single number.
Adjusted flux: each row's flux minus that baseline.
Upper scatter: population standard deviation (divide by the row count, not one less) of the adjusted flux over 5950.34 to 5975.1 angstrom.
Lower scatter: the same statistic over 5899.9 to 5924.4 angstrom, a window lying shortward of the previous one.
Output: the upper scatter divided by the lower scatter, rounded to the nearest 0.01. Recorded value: 0.99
